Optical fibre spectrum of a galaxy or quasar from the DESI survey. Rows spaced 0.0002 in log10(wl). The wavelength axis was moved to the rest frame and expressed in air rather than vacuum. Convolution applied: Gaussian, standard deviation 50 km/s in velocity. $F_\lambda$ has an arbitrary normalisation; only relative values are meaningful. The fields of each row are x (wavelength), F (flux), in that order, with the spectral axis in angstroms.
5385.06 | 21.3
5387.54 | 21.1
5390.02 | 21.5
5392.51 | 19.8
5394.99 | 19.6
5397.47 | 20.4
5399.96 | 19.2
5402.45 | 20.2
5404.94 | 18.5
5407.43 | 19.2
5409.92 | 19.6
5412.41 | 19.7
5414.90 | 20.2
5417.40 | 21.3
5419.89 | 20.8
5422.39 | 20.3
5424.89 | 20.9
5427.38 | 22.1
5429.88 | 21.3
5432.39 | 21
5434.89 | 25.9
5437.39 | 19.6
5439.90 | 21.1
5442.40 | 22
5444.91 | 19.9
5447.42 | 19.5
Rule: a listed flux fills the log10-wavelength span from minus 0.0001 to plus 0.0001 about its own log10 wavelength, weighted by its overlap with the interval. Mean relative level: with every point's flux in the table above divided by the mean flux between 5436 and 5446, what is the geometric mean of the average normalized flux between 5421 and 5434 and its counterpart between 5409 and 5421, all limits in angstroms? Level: 1.00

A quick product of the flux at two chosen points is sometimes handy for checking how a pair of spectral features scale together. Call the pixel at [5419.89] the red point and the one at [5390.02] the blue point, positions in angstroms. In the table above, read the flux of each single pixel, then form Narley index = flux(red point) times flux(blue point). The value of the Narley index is 447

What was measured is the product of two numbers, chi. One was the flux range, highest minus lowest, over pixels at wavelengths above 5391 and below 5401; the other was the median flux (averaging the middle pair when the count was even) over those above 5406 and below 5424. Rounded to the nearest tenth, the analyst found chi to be 24.2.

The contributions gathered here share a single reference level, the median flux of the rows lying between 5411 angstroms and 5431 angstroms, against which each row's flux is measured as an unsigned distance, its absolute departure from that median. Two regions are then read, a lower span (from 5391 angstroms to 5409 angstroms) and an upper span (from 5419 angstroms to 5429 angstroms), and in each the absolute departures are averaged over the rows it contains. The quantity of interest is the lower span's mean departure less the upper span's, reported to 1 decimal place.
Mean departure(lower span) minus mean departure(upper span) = 0.8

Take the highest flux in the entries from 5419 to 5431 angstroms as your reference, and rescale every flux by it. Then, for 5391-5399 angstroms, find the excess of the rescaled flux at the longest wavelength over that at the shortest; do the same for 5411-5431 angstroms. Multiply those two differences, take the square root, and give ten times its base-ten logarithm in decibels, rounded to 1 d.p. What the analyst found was -13.5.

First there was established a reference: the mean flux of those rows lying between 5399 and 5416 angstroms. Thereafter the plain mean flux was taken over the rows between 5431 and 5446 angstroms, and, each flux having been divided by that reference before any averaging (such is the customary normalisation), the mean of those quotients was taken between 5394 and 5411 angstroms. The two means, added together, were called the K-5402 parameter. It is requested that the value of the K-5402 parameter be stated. 22.6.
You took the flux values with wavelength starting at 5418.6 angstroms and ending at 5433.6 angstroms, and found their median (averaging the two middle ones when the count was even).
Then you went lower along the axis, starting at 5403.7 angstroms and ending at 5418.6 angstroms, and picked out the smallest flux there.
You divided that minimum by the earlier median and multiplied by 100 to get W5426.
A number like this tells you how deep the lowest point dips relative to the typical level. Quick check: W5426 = 88.3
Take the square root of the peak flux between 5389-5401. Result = 4.64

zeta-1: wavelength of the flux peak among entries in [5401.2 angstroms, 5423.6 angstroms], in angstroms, 5417.40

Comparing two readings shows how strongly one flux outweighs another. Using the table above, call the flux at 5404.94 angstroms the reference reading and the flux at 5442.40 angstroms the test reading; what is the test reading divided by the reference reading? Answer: 1.19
